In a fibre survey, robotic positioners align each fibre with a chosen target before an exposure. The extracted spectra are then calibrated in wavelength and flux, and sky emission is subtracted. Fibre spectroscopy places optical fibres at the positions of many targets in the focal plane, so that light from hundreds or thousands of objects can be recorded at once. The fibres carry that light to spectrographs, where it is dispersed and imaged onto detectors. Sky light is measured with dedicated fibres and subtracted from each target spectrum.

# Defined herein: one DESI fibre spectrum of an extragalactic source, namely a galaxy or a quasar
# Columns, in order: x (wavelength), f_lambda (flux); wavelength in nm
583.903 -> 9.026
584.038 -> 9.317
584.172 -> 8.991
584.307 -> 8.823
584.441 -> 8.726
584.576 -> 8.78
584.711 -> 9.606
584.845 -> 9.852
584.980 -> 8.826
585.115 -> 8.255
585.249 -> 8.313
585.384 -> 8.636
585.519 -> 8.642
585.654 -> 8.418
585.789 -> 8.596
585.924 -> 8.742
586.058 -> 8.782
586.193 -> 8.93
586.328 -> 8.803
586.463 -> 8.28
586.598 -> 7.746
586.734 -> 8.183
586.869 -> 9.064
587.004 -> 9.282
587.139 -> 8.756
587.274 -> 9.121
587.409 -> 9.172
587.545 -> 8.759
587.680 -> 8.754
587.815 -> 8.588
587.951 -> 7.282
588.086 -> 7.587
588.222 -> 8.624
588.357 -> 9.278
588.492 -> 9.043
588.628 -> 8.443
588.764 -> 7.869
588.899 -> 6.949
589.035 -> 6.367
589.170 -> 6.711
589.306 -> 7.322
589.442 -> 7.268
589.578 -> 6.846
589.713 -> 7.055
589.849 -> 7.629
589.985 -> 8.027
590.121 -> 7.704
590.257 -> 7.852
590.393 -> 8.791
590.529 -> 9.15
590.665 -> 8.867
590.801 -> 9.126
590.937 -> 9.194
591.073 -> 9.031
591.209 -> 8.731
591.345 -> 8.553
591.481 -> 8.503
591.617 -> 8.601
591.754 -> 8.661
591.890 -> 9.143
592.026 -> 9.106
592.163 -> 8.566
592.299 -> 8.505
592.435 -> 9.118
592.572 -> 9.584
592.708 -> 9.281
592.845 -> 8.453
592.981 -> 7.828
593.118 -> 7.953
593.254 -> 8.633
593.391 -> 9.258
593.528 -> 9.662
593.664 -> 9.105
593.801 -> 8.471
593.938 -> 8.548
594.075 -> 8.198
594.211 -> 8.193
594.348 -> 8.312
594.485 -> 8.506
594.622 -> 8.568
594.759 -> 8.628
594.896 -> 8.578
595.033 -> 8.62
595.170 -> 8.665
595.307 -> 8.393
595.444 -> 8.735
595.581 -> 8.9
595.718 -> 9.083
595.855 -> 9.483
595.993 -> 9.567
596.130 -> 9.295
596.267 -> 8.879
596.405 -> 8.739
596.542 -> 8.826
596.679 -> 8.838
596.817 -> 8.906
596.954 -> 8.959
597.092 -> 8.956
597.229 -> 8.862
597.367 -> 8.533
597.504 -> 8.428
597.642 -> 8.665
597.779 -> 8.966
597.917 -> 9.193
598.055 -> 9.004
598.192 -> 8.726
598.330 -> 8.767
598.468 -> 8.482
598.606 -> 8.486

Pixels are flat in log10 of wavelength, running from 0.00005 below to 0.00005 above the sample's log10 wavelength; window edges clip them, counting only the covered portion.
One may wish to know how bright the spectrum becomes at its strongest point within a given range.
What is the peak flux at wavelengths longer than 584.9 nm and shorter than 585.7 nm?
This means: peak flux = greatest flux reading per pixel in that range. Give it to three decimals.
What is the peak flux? 8.826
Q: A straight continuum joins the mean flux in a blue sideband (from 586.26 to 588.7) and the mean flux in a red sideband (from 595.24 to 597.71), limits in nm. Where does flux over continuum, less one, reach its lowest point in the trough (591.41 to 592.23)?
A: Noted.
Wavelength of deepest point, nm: 591.481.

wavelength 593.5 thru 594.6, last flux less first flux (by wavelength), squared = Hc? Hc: 1.34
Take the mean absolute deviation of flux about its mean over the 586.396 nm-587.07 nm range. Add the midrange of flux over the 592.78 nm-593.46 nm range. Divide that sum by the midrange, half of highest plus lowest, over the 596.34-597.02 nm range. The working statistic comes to 1.03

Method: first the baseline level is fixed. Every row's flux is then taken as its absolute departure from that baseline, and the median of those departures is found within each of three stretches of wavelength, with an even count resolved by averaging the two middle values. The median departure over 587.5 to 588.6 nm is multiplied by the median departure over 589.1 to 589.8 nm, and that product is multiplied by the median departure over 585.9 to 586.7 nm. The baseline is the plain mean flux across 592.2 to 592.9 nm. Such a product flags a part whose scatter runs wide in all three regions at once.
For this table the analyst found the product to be 0.14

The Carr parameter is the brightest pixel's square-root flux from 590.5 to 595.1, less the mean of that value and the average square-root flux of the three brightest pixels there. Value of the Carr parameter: 0.012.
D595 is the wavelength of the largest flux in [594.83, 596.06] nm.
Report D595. 595.993 nm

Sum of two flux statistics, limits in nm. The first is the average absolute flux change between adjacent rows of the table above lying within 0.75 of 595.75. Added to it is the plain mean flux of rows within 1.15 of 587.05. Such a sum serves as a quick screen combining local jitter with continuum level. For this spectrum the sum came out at 8.81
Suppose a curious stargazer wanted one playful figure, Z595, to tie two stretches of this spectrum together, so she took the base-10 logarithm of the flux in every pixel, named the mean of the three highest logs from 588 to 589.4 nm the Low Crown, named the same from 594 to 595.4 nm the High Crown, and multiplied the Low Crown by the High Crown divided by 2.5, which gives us 0.357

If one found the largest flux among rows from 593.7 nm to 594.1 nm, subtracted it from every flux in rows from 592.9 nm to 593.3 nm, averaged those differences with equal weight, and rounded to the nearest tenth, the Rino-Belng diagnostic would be -0.4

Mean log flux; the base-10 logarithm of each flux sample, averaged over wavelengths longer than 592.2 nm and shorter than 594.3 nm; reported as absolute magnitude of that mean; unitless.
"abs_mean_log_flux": 0.940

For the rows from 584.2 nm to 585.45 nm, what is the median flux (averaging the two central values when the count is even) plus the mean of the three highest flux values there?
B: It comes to 18.2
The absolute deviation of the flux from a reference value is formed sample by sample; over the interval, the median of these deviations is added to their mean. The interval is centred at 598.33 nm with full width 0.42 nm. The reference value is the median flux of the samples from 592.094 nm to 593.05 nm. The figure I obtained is 0.3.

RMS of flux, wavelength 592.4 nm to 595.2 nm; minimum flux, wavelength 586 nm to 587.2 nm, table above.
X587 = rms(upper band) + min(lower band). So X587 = 16.4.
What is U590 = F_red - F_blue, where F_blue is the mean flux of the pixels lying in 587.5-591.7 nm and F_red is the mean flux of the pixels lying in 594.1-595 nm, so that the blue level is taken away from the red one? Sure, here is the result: 0.32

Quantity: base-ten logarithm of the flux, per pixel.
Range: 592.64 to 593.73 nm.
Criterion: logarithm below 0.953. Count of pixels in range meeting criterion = 4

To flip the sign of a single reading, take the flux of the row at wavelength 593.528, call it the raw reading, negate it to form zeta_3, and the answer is -9.7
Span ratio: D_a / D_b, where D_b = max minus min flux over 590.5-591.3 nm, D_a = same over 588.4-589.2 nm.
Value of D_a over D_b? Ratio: 5.8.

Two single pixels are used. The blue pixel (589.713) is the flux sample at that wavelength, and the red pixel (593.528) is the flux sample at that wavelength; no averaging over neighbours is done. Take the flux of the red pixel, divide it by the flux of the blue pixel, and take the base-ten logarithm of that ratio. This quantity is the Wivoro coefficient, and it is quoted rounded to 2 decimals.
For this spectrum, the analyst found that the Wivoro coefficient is 0.14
